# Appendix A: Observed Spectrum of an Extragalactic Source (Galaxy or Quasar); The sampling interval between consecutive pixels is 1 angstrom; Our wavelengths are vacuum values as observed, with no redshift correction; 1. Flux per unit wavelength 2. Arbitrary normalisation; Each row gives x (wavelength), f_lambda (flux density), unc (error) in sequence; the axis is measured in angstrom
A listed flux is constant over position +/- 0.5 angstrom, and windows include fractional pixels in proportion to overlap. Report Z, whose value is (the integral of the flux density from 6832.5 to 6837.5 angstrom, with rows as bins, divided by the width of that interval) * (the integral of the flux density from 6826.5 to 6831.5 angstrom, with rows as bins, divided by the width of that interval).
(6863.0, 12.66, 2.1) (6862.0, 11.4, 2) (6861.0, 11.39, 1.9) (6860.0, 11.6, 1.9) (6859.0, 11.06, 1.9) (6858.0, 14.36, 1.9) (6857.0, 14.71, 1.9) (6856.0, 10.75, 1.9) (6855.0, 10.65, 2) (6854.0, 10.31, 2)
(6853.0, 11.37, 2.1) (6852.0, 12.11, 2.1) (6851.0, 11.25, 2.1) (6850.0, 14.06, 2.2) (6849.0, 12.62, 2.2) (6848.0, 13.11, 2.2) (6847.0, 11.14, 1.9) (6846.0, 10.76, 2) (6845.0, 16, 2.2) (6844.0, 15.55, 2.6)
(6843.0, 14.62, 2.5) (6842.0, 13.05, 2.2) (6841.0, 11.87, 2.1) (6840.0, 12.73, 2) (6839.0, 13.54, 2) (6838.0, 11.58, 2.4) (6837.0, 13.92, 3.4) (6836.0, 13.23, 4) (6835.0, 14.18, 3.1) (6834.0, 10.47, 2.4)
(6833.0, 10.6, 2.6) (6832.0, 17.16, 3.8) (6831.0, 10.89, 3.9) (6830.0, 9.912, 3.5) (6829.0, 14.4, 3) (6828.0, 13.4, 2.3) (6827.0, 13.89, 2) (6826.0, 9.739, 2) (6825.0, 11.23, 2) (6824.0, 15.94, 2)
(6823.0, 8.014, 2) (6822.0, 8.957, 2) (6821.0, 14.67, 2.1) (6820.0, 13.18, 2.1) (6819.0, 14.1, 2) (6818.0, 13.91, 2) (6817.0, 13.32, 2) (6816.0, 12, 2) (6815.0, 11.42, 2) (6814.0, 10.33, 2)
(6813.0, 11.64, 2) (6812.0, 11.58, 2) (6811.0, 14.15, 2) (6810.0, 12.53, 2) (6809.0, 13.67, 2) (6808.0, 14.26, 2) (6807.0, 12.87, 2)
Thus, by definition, 156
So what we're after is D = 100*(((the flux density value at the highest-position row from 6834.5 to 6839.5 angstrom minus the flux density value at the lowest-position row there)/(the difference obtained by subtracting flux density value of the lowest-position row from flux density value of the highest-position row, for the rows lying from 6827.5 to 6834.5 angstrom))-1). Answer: -78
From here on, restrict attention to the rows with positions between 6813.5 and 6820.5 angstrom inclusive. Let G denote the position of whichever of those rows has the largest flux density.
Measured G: 6819.0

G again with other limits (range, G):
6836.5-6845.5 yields 6845.0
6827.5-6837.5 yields 6832.0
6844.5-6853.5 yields 6845.0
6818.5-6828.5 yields 6824.0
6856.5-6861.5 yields 6857.0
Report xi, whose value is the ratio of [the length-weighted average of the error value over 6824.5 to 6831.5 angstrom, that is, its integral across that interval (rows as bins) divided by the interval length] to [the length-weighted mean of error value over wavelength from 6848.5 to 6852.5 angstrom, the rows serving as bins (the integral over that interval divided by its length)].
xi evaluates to 1.24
